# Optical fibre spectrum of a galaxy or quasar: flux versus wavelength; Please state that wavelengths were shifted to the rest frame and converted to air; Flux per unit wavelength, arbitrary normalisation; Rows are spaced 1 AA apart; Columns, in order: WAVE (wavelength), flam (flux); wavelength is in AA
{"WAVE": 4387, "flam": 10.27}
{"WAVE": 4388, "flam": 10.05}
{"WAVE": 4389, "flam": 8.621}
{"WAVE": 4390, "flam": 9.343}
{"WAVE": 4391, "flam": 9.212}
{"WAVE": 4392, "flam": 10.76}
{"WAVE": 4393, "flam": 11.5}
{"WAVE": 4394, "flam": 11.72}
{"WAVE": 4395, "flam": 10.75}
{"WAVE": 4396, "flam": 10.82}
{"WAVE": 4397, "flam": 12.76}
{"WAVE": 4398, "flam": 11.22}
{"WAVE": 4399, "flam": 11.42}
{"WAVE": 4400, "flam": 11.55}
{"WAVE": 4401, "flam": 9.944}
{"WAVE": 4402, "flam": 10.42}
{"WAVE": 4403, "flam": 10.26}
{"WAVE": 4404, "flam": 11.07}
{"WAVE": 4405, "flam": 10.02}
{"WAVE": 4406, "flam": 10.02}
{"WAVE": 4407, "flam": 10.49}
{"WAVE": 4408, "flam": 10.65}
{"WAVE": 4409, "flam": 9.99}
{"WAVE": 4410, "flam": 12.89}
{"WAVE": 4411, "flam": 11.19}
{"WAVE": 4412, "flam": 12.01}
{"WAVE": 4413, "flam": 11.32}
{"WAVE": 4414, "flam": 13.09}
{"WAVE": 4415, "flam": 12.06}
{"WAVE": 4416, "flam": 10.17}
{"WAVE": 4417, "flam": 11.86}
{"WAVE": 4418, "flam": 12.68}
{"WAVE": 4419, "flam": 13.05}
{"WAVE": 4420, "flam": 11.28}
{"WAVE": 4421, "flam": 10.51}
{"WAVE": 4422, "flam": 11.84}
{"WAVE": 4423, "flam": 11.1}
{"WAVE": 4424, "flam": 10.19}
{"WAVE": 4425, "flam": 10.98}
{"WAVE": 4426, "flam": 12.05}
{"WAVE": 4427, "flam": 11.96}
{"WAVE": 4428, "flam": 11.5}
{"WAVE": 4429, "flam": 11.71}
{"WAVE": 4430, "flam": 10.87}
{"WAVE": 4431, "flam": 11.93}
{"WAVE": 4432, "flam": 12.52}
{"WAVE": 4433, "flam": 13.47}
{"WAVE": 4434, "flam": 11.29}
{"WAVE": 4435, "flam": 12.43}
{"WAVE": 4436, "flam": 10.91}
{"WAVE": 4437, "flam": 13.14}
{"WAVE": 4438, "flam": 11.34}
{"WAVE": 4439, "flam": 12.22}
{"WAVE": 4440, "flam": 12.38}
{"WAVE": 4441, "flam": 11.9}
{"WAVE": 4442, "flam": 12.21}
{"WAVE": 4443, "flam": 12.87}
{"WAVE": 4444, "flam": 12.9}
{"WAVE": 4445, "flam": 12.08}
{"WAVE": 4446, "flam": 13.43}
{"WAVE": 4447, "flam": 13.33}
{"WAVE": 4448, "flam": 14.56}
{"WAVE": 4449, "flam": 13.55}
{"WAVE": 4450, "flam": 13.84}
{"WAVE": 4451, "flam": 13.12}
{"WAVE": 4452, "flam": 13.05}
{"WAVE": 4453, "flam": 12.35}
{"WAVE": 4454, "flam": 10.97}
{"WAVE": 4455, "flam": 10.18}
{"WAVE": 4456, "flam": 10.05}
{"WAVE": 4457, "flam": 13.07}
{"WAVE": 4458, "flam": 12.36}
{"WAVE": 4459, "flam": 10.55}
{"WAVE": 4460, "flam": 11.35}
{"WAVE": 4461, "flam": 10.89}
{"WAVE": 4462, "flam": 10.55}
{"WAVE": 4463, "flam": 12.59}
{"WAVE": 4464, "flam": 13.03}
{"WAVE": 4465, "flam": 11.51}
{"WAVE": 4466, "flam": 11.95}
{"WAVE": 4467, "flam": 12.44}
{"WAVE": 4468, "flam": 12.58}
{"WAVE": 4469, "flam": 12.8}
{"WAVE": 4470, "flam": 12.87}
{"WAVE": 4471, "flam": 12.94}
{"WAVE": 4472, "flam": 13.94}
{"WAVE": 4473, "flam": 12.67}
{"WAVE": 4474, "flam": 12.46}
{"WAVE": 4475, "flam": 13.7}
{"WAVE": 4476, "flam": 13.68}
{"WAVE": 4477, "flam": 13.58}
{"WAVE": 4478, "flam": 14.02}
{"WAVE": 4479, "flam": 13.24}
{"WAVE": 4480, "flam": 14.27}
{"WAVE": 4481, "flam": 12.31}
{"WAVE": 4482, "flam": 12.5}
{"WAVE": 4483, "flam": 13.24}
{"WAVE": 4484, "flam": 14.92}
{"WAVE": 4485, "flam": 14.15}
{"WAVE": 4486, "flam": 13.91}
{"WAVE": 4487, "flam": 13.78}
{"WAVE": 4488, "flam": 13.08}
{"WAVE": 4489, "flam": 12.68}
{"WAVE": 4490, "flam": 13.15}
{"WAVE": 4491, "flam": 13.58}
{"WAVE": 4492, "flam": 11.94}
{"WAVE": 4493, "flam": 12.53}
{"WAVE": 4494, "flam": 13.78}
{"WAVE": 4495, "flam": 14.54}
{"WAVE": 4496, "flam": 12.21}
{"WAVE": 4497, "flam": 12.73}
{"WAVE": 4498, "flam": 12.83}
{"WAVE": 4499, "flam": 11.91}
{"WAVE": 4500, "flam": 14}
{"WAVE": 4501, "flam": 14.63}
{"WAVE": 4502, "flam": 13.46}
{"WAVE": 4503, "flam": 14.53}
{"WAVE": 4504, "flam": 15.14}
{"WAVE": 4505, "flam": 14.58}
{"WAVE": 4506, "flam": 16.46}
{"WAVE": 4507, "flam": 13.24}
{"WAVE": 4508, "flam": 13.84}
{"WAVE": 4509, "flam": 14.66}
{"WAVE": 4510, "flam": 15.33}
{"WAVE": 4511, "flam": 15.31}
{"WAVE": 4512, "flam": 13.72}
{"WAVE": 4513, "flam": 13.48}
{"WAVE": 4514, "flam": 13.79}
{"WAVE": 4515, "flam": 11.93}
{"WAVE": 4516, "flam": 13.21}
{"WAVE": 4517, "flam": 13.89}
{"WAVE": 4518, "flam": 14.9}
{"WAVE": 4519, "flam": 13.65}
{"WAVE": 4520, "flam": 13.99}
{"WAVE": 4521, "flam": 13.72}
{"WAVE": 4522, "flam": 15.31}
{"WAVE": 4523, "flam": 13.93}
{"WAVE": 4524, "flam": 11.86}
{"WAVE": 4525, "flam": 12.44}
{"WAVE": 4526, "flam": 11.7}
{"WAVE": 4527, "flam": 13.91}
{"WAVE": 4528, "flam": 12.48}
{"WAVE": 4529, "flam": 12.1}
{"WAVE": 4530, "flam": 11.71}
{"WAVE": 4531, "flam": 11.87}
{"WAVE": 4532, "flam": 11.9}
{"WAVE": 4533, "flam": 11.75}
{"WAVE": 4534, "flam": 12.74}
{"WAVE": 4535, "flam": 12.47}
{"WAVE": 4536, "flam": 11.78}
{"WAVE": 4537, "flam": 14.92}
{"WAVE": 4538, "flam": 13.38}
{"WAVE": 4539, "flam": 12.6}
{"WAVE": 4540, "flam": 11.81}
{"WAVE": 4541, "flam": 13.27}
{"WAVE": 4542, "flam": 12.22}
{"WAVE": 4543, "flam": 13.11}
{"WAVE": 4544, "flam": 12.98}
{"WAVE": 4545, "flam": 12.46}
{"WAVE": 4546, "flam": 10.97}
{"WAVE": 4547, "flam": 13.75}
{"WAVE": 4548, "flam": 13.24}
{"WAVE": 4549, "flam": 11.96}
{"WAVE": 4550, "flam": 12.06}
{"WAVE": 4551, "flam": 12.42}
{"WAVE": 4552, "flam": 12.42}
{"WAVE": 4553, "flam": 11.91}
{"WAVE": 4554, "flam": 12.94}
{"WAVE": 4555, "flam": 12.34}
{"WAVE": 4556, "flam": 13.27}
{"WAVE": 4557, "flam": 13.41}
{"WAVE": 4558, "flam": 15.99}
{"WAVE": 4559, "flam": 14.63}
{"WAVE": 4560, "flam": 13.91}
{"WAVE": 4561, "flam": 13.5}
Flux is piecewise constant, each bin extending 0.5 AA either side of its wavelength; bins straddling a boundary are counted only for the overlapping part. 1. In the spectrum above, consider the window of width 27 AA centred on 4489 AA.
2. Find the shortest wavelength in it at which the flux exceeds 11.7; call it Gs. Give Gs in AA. 4476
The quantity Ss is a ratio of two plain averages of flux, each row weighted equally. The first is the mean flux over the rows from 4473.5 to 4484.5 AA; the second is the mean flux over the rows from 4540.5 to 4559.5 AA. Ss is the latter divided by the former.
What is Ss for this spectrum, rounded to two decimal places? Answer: 0.96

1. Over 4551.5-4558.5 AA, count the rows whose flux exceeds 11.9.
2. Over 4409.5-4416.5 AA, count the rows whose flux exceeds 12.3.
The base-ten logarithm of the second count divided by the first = -0.54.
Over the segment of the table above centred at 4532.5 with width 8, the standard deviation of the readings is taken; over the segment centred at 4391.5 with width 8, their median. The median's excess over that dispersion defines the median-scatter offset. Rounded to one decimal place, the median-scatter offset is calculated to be 10.0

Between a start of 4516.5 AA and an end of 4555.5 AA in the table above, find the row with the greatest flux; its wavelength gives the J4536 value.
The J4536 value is 4522 AA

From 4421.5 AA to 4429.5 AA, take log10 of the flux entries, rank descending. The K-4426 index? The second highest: 1.08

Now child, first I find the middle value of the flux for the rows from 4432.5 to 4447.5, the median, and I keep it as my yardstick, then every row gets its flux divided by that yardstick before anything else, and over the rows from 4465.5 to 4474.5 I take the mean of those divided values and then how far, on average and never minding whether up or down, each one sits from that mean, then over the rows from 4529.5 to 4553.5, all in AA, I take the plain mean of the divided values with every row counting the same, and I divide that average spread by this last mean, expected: 0.028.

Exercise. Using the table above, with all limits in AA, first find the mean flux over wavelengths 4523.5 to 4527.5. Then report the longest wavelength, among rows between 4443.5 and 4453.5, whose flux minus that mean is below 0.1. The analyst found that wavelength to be 4453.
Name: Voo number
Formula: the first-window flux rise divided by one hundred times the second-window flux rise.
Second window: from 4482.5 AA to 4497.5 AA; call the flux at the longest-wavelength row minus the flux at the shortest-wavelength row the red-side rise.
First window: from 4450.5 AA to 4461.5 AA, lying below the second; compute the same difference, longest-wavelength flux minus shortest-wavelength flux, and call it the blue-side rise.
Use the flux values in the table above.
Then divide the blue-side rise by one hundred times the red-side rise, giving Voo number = 0.044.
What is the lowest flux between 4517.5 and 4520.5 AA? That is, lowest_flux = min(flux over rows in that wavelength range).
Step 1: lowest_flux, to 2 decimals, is 13.65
